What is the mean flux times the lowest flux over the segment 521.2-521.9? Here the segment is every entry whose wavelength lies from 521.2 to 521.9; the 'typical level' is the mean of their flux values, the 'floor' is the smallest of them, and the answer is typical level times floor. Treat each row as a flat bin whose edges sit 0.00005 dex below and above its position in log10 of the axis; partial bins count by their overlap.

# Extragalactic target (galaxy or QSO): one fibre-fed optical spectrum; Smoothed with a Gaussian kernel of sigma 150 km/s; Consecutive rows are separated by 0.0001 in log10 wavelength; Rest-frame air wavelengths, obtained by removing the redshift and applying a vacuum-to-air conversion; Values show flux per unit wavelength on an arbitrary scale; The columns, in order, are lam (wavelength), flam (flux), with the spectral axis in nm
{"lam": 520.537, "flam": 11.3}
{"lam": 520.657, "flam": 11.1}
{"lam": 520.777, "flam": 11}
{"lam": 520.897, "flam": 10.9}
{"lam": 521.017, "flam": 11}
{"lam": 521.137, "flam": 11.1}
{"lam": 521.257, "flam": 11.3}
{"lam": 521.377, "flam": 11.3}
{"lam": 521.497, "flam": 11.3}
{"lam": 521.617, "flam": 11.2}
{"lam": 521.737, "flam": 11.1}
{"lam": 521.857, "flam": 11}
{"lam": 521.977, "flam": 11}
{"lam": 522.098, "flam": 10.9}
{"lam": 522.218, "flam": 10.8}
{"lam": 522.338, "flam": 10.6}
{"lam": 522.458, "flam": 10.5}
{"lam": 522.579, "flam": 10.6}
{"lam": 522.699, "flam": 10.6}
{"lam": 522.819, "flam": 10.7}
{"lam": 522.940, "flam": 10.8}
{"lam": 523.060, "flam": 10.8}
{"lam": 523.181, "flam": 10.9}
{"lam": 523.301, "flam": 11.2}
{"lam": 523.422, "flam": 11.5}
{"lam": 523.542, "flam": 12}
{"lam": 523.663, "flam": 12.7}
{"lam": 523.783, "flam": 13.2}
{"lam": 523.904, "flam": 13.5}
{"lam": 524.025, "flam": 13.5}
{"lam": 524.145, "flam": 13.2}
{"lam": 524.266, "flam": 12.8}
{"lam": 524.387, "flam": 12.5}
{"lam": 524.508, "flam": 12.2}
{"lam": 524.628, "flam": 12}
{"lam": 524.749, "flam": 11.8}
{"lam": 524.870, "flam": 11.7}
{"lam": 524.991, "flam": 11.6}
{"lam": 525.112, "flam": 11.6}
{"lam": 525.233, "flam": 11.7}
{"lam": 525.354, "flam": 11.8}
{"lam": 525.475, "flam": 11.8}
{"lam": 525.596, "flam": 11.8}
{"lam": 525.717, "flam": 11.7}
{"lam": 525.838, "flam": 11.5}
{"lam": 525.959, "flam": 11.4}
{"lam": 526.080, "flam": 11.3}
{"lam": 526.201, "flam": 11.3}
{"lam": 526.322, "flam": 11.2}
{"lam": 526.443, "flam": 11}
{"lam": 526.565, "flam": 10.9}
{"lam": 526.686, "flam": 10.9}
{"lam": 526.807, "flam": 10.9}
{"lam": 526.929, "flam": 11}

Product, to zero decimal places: 123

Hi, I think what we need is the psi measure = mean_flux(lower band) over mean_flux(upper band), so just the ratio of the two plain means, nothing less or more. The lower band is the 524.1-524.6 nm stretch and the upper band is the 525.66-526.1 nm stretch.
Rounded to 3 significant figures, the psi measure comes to 1.10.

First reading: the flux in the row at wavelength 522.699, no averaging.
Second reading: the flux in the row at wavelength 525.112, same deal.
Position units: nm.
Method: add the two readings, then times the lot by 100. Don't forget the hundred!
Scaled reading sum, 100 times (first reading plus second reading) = 2220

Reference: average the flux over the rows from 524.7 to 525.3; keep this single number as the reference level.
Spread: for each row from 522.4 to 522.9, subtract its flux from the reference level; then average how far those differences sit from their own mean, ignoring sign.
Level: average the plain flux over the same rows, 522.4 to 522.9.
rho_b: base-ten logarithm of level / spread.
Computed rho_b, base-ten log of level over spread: 2.3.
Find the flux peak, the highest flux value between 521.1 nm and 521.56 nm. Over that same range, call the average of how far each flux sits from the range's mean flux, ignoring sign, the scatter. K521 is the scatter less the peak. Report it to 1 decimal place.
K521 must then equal -11.2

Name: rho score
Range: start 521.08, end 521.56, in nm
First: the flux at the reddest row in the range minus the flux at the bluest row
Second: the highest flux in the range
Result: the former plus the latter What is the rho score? 11.5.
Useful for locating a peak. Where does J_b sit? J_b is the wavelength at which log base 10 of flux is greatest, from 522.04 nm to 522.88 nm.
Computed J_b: 522.098 nm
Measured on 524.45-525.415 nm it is 524.508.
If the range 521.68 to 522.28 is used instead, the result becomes 521.737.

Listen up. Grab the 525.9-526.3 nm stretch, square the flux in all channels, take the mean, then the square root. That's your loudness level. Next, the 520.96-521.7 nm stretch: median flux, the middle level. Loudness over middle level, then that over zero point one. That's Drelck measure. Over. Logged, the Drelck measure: 10.1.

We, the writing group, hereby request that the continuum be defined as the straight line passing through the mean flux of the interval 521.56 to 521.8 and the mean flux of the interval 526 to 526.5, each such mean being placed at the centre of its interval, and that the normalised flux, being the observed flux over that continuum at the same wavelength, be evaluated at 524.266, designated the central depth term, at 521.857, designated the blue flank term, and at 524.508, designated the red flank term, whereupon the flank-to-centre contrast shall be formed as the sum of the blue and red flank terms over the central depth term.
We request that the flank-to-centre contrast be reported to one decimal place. 1.8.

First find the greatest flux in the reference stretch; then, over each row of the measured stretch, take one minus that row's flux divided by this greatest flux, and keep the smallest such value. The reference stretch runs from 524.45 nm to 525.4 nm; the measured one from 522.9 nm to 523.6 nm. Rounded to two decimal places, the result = 0.02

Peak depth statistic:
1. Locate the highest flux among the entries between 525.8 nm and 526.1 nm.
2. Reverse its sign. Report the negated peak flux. -11.5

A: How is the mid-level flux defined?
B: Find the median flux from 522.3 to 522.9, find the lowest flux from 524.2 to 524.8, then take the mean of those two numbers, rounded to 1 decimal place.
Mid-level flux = 11.2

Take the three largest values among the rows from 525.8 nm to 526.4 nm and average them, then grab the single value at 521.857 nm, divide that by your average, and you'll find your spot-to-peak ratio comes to 0.96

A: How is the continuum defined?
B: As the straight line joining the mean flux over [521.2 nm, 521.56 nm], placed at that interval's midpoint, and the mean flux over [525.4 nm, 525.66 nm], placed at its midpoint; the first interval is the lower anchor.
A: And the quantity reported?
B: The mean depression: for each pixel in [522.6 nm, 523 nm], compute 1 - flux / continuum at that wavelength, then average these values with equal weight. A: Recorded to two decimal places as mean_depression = 0.07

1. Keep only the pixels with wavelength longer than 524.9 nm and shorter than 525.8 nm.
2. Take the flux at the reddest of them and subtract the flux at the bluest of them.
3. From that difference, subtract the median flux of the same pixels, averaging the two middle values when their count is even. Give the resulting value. -11.6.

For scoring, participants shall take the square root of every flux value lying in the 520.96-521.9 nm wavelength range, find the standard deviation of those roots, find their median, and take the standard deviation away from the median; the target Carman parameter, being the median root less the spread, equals 3.32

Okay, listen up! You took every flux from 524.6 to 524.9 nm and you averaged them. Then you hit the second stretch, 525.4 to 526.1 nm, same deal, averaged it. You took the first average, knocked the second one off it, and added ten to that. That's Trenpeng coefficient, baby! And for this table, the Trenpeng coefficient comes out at 10.2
